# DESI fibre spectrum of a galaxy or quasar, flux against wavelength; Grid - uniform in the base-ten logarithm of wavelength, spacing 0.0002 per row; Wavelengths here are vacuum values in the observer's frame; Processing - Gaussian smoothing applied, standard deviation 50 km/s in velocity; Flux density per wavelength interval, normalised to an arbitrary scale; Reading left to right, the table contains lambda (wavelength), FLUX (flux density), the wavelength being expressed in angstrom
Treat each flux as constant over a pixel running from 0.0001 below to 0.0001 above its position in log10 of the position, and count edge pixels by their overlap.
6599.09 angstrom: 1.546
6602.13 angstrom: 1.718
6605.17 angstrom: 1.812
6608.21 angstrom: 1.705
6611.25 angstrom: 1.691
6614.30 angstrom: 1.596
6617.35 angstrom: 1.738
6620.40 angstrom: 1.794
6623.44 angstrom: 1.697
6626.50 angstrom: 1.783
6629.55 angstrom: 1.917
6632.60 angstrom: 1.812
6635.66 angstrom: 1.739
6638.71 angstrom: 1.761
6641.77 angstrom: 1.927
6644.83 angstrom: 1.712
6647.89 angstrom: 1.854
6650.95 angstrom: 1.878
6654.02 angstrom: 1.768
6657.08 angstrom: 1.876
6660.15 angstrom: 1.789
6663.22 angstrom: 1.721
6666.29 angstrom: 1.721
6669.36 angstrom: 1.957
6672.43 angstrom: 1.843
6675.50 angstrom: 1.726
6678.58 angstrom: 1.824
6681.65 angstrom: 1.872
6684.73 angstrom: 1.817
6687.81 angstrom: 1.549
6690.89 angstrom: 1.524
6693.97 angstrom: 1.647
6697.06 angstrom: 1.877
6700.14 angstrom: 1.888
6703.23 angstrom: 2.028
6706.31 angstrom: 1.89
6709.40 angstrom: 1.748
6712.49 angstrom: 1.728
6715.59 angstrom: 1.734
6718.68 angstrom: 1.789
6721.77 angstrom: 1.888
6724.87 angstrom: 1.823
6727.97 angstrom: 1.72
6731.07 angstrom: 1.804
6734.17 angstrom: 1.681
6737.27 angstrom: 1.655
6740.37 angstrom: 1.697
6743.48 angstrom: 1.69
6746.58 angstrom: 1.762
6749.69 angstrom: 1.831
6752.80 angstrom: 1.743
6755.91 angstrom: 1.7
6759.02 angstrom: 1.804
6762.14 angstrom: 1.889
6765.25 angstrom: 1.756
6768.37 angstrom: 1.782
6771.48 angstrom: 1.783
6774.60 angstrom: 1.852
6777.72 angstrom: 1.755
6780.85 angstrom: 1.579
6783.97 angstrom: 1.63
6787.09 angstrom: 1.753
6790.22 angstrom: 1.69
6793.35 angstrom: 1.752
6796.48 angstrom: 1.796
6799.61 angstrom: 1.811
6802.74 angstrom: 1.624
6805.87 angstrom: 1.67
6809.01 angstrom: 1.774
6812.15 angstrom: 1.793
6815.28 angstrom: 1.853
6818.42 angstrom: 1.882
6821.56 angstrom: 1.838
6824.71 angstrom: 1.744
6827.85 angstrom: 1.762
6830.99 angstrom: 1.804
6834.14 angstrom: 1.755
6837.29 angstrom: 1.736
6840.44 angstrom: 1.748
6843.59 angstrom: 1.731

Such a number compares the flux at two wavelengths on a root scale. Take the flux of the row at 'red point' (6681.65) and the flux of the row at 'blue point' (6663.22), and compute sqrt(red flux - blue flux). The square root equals 0.39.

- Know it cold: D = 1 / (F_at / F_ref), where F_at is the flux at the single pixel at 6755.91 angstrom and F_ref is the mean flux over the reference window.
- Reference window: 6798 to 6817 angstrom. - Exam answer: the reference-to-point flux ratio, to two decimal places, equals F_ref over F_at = 1.03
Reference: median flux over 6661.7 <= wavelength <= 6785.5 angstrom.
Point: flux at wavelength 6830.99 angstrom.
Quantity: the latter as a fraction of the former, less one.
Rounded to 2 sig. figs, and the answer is 0.026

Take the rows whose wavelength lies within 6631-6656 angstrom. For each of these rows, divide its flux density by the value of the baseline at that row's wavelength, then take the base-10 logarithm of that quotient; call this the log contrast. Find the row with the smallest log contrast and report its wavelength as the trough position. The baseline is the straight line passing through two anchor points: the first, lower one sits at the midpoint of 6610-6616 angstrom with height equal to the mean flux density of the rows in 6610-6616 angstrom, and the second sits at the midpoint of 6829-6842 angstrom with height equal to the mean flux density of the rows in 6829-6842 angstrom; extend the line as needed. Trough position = 6644.83 angstrom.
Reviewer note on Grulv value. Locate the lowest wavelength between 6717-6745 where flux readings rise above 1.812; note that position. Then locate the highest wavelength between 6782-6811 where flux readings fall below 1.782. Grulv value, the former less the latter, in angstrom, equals -87.2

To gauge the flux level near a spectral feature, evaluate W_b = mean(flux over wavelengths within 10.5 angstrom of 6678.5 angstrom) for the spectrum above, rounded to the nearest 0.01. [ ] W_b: 1.80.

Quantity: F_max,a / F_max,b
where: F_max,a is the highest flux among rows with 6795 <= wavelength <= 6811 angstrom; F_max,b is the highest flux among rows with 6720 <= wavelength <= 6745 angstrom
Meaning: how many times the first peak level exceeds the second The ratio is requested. 0.96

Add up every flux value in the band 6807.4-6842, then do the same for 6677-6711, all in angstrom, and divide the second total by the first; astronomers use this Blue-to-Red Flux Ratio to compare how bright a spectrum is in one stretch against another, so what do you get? 1.00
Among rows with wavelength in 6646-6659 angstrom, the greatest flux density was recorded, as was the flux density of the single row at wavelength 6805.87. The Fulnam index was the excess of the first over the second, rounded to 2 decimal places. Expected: 0.21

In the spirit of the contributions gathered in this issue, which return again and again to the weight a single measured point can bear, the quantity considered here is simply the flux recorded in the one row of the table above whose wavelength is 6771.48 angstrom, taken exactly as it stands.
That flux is 1.783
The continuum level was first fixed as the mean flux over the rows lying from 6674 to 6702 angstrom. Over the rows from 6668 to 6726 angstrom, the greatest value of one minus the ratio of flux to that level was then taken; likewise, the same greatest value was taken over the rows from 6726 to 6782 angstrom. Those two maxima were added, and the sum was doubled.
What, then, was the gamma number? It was 0.45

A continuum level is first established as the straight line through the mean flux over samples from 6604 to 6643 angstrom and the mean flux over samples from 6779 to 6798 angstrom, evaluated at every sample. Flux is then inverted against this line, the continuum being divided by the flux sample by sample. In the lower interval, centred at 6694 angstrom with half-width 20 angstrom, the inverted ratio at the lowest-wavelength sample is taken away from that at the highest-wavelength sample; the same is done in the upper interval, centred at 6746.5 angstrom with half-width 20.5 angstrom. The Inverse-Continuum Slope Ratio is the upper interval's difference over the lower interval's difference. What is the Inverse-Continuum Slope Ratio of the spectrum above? 3.0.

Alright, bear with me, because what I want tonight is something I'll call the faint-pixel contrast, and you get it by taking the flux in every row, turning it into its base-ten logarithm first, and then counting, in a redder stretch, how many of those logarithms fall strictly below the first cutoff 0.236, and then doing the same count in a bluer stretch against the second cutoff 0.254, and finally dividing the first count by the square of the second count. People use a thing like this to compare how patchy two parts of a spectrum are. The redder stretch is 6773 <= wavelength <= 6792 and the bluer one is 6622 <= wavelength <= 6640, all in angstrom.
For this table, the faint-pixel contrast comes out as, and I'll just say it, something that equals 0.19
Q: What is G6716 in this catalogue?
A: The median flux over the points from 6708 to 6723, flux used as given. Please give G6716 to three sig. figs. 1.75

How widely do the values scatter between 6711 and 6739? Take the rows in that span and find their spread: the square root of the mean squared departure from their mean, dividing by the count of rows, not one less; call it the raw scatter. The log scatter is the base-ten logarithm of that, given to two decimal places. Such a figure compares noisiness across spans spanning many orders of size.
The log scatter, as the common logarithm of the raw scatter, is -1.16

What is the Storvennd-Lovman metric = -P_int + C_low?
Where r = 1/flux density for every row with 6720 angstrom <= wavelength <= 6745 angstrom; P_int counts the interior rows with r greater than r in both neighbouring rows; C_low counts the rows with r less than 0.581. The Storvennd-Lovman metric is 1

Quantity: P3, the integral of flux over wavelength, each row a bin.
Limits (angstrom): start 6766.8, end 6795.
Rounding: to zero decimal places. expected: 49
